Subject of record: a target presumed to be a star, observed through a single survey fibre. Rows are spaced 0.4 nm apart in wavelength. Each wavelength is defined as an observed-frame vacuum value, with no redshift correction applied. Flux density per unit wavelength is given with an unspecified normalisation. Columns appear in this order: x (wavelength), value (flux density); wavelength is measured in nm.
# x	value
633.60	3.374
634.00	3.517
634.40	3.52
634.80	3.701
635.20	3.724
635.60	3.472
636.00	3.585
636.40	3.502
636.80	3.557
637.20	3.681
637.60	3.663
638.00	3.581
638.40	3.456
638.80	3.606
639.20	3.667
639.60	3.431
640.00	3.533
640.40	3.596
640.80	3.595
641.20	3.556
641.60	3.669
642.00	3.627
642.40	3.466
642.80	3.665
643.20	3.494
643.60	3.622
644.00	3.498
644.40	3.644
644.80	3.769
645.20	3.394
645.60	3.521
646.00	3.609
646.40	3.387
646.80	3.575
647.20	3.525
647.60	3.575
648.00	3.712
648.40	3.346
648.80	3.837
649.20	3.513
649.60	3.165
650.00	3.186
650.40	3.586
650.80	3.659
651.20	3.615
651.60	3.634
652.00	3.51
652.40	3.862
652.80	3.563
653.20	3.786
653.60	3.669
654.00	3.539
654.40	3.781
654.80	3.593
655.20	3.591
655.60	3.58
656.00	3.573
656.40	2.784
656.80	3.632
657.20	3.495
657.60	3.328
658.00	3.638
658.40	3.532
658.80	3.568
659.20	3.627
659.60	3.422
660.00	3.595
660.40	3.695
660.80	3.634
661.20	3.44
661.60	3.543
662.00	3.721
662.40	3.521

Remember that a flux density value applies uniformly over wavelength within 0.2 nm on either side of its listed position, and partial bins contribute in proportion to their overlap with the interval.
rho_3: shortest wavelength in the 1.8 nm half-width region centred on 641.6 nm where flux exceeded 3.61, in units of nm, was 641.60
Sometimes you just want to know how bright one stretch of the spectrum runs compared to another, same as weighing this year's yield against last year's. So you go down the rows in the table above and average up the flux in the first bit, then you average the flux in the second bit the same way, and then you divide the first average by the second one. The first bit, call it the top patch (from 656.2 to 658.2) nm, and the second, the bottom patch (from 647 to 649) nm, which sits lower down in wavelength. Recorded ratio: 0.938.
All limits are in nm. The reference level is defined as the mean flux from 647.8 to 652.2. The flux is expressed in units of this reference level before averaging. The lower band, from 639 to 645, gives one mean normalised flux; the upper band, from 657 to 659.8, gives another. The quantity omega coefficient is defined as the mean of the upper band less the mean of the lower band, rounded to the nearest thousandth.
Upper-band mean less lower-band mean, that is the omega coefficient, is -0.021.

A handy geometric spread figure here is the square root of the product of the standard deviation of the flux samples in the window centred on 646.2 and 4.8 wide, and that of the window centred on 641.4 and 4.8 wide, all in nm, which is 0.10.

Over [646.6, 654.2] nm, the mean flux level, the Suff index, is 3.57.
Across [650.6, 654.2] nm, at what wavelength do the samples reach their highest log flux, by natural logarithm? 652.40 nm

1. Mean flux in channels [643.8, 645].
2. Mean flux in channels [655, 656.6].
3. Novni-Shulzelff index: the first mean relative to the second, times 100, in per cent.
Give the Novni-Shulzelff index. 108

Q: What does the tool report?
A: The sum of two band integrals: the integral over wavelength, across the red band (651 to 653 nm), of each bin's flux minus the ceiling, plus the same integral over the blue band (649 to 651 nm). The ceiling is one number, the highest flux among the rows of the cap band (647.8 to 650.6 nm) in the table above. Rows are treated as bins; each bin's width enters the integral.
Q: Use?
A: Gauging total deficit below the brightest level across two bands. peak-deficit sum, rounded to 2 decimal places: -1.23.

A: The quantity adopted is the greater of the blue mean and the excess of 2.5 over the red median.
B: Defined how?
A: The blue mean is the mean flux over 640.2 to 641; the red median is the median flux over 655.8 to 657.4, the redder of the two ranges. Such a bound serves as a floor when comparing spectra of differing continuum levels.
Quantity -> 3.60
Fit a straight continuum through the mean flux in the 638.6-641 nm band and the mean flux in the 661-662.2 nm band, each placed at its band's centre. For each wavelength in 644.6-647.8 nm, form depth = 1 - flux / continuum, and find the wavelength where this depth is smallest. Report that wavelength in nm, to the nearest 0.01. 644.80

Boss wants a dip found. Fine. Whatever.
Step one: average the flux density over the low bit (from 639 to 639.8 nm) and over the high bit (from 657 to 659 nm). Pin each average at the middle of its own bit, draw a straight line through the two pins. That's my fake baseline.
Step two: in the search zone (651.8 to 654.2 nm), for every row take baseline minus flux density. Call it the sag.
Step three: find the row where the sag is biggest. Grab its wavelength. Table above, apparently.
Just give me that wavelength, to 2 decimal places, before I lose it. 652.00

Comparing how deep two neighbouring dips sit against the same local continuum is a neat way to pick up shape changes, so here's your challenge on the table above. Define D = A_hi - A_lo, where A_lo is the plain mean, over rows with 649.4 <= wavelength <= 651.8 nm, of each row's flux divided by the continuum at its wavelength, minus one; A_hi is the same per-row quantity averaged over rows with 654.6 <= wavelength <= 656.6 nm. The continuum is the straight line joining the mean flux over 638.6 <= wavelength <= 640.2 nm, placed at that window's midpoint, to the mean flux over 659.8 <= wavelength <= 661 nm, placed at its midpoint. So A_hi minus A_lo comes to -0.019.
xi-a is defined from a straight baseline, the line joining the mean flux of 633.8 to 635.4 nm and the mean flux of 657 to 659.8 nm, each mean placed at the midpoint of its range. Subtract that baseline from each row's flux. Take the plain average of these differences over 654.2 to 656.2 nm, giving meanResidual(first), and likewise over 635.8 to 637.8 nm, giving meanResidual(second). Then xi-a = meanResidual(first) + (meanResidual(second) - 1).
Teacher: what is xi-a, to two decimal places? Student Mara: -0.91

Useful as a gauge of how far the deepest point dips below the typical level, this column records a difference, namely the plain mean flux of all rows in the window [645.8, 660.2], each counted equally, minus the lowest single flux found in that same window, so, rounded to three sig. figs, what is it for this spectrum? 0.760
